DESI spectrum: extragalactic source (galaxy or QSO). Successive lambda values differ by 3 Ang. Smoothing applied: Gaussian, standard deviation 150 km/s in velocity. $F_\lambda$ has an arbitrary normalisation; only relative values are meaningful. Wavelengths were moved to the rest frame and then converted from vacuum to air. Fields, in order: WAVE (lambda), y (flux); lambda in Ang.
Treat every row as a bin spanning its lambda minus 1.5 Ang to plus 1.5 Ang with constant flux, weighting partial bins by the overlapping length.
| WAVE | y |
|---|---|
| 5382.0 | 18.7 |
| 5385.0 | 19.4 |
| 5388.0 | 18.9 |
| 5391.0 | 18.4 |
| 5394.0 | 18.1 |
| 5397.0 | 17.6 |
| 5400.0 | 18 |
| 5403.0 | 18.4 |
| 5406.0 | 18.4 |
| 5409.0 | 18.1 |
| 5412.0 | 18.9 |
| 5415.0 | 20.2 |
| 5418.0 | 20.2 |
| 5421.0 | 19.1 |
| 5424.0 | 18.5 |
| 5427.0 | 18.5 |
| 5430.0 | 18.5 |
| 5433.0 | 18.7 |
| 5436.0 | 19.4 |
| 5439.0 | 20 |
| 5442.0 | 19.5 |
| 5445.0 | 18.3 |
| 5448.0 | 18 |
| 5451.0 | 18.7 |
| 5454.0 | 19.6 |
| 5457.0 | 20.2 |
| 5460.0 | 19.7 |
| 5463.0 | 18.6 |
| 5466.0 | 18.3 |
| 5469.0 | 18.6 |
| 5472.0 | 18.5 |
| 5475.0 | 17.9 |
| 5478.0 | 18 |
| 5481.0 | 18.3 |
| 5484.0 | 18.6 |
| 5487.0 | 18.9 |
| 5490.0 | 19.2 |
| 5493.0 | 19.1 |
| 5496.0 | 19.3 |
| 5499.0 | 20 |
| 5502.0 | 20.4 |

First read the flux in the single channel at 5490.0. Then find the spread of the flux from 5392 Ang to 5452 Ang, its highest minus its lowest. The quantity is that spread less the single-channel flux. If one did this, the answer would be -16.6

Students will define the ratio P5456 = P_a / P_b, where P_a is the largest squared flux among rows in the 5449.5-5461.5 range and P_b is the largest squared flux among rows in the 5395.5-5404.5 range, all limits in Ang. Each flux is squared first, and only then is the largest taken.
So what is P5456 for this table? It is 1.21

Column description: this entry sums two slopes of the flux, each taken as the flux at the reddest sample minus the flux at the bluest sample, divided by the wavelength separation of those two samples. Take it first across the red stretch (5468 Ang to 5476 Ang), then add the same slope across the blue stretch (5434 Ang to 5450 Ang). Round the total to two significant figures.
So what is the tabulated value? -0.23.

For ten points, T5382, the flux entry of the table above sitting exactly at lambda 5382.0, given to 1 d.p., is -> 18.7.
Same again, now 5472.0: 18.5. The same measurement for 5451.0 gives 18.7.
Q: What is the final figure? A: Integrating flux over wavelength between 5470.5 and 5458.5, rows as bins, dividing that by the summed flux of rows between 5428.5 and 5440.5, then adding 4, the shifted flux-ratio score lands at 6.95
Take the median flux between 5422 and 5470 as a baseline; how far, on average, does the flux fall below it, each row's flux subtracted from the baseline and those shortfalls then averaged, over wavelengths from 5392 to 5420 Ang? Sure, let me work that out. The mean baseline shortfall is -0.01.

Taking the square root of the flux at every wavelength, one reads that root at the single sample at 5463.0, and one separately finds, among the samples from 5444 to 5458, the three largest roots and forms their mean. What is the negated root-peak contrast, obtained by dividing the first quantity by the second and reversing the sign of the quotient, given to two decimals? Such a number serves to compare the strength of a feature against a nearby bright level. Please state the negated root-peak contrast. -0.98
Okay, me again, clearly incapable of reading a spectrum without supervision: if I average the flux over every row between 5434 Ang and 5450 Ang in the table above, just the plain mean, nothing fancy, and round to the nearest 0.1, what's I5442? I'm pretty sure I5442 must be 19.0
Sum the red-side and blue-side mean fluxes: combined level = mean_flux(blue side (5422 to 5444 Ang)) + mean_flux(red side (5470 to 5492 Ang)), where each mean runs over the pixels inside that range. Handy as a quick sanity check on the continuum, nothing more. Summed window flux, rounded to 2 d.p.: 37.50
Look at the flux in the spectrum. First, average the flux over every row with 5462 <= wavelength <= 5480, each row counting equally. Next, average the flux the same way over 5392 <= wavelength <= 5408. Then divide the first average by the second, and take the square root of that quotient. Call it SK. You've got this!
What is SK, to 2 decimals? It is 1.01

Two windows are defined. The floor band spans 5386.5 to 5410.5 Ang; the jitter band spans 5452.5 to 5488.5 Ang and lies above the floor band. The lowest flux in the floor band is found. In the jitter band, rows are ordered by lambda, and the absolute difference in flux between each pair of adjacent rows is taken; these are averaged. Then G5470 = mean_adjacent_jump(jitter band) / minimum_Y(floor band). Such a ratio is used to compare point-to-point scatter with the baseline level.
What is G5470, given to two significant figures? 0.023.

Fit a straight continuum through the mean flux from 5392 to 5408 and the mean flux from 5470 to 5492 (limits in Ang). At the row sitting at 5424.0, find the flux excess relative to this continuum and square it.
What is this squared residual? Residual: 0.08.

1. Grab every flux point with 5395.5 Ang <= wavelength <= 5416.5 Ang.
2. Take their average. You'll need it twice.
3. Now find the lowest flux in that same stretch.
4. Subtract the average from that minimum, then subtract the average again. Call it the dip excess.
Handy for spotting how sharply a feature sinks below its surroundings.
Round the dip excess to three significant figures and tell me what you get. -19.4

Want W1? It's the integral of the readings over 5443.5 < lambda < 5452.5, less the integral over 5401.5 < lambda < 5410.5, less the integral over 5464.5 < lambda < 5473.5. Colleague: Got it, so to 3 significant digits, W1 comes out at -166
